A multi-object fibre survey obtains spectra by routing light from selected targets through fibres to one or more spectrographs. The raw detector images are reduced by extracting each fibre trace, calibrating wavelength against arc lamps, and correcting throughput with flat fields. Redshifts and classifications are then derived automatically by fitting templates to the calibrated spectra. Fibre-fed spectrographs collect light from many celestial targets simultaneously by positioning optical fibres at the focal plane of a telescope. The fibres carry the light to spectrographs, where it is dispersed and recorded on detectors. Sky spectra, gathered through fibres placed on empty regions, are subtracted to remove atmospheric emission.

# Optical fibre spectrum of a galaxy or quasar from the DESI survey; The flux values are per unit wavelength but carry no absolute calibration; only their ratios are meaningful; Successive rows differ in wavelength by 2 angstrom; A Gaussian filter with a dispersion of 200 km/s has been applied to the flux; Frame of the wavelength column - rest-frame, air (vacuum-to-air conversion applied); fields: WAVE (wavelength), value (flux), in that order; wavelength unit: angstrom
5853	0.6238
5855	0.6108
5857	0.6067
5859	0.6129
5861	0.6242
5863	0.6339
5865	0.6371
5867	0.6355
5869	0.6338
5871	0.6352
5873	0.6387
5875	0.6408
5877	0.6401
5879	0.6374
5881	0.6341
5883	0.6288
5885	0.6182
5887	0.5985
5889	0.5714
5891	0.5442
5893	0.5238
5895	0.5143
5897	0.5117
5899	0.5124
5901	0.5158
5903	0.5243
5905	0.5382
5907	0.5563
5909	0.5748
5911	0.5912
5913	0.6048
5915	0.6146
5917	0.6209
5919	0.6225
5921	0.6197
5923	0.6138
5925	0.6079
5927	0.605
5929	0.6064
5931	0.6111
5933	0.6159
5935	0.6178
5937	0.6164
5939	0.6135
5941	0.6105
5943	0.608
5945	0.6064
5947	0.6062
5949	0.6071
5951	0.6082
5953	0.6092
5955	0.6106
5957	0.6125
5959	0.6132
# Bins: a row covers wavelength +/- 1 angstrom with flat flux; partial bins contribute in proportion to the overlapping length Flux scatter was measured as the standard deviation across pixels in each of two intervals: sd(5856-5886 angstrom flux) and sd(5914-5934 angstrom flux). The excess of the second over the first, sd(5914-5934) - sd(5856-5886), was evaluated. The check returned 0.00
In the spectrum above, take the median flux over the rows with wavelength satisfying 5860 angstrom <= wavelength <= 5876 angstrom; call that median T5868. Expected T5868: 0.635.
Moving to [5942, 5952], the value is 0.607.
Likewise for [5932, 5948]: 0.612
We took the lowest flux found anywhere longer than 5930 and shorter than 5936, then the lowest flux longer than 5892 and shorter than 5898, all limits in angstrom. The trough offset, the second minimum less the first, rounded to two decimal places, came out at -0.10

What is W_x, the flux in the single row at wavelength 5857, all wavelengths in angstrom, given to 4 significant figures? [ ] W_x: 0.6067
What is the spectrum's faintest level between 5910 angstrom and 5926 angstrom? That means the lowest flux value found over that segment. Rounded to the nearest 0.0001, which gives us 0.5912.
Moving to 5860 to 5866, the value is 0.6242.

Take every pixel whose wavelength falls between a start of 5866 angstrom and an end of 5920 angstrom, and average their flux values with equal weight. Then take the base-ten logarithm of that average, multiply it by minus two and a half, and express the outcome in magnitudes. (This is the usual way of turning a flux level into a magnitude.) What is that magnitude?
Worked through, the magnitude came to 0.58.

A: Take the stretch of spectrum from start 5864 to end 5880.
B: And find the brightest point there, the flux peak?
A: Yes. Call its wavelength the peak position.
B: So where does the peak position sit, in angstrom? 5875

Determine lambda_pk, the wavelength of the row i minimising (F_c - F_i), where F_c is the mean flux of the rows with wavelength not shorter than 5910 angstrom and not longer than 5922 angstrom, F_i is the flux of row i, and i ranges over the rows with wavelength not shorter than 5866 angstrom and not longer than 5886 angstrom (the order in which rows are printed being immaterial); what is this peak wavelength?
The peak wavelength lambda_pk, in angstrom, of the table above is 5875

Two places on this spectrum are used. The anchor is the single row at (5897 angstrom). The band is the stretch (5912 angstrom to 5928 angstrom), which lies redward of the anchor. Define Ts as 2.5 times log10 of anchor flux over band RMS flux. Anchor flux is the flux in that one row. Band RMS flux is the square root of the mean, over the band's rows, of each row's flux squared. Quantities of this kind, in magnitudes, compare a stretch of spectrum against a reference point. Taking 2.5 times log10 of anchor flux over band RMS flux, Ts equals -0.20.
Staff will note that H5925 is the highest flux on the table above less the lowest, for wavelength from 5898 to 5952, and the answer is 0.11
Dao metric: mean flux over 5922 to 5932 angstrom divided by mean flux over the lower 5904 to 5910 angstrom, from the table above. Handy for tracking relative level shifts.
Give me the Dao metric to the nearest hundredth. 1.09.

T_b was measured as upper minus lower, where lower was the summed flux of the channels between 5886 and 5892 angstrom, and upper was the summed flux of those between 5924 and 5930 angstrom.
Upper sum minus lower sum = 0.11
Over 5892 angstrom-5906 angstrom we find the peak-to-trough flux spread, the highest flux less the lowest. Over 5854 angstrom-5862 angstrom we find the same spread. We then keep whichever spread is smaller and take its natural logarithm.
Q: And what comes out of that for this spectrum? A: -4.0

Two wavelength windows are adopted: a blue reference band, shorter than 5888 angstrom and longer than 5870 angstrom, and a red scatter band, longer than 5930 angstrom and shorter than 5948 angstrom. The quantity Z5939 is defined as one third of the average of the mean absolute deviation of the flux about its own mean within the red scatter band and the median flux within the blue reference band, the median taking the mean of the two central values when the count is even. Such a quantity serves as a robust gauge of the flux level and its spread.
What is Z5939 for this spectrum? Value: 0.106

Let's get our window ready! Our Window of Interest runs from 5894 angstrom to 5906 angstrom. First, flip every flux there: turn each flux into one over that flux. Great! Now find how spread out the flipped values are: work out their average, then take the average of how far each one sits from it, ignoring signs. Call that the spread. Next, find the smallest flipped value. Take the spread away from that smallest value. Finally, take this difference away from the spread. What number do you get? -1.801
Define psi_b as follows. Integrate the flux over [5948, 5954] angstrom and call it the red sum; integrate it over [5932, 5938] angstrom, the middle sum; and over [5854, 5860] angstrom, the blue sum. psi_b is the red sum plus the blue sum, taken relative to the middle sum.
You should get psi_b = 1.98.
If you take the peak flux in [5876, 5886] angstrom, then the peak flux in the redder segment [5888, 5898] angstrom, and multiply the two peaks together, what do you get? 0.366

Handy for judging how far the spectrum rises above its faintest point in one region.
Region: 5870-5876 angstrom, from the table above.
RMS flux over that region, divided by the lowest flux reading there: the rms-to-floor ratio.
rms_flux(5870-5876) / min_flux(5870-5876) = 1.00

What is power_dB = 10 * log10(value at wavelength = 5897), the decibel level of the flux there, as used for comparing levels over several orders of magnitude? -2.91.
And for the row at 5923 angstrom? -2.12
